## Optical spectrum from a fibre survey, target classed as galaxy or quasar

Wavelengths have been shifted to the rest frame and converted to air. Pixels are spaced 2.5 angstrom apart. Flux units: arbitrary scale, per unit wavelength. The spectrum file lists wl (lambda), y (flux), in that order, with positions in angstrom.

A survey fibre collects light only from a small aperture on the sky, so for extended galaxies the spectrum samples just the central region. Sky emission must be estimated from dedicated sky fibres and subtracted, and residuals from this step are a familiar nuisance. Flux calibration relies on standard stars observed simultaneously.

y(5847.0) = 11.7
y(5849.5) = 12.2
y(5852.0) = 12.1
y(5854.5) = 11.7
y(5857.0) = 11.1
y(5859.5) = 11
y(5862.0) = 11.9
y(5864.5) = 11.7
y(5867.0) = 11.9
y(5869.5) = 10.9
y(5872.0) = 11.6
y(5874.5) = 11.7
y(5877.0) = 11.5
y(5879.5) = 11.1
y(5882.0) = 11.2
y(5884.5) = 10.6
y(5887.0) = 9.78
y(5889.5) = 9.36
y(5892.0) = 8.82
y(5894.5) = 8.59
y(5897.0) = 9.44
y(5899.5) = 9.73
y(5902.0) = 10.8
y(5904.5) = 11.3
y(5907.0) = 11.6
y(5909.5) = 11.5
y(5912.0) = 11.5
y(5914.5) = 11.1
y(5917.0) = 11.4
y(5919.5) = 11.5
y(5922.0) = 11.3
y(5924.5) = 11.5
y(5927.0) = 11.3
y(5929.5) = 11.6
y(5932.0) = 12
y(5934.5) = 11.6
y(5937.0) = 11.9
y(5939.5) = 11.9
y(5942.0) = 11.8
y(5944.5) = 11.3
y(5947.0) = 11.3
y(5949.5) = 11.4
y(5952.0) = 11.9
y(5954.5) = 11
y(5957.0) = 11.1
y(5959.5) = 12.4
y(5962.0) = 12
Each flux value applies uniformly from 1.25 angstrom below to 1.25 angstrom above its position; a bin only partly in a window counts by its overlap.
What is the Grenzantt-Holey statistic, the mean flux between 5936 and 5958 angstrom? 11.5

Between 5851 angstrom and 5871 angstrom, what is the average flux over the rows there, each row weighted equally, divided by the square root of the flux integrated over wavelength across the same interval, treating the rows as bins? 0.76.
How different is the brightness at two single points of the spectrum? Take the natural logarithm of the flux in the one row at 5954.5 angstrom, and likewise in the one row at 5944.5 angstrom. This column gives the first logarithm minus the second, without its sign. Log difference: 0.027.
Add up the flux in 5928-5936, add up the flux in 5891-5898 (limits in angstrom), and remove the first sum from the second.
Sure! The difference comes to -8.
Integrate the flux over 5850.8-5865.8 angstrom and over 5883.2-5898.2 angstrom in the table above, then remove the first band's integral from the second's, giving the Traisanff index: -32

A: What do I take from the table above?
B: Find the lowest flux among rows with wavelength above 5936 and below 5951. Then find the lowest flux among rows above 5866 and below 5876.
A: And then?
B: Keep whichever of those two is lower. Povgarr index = 10.9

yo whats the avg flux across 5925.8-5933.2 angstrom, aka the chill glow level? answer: 11.6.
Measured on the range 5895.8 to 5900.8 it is 9.6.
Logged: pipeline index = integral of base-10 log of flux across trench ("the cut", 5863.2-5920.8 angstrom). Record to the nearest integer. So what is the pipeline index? 59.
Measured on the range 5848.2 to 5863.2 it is 16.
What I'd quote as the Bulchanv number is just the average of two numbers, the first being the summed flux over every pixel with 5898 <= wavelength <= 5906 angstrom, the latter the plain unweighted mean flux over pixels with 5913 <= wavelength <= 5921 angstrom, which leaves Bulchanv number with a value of 21.6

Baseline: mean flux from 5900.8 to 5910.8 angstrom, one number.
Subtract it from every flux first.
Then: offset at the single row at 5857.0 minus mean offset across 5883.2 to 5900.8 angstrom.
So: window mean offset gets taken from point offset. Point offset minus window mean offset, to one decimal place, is 1.6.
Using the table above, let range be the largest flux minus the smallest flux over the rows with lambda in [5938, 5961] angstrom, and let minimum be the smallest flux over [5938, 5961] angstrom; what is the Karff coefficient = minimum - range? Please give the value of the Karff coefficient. 9.6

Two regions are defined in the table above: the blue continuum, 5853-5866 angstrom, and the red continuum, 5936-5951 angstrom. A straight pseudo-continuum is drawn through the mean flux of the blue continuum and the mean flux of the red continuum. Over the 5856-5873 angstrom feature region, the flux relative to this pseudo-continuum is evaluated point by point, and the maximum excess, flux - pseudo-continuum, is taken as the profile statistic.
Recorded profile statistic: 0.4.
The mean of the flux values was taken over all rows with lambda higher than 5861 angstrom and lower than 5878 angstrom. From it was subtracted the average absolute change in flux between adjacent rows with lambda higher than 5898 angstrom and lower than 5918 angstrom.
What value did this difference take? 11.2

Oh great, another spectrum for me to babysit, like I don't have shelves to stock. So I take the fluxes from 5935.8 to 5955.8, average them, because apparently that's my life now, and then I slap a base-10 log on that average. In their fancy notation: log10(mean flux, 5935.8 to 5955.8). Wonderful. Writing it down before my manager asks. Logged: 1.06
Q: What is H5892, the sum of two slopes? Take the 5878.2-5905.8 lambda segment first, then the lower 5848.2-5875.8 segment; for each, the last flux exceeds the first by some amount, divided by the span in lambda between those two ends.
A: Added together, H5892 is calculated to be -0.012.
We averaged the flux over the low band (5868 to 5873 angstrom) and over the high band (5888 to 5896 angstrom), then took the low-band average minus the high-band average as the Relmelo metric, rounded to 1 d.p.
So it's 2.3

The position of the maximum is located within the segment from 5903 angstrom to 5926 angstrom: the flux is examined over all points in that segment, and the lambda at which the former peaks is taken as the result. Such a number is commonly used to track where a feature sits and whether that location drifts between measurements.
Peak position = 5907.0 angstrom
